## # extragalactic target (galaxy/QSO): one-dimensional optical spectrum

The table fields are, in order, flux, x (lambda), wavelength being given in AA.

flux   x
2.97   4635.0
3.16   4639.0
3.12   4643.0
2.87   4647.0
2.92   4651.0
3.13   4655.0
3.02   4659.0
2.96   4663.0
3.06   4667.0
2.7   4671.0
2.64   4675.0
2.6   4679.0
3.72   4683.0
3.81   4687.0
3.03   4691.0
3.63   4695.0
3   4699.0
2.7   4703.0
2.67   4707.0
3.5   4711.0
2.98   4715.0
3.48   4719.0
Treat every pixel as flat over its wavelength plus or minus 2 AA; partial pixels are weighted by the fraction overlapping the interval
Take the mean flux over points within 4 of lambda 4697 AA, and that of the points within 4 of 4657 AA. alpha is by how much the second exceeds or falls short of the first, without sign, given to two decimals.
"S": 0.24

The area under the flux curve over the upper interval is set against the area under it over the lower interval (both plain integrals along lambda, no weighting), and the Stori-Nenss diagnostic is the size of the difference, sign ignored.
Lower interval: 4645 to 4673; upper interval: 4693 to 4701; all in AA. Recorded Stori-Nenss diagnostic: 56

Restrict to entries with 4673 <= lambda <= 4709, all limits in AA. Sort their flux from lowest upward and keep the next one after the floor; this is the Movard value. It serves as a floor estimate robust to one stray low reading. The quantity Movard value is 2.64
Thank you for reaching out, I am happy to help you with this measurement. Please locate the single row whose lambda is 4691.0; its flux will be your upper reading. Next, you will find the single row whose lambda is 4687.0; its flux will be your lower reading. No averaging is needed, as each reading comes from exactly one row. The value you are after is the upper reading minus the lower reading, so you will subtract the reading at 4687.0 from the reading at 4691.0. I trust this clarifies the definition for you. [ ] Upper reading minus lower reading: -0.78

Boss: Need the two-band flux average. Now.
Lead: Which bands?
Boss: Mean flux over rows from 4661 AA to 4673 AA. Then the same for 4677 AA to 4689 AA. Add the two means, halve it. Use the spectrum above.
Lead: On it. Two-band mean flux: 3.14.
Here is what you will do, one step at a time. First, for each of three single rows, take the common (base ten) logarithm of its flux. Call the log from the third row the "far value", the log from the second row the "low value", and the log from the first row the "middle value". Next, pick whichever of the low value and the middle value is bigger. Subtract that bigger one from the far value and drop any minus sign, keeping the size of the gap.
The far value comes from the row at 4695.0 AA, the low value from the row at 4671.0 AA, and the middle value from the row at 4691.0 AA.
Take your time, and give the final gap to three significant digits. 0.0785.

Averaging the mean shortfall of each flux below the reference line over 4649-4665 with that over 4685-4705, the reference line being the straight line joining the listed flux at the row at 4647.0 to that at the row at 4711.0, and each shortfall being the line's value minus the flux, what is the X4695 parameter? 0.0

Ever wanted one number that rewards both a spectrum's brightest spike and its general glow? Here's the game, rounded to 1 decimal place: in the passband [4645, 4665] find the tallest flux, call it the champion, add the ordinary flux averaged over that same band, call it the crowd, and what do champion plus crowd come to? 6.1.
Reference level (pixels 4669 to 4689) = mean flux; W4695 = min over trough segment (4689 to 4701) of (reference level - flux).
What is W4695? -0.5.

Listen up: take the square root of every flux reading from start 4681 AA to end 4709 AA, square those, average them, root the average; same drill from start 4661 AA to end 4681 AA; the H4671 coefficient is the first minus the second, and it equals 0.12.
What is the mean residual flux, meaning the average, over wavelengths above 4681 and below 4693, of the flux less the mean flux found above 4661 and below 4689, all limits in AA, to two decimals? 0.45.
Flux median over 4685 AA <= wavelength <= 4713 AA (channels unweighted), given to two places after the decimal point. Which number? 3.03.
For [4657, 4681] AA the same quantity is 2.83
